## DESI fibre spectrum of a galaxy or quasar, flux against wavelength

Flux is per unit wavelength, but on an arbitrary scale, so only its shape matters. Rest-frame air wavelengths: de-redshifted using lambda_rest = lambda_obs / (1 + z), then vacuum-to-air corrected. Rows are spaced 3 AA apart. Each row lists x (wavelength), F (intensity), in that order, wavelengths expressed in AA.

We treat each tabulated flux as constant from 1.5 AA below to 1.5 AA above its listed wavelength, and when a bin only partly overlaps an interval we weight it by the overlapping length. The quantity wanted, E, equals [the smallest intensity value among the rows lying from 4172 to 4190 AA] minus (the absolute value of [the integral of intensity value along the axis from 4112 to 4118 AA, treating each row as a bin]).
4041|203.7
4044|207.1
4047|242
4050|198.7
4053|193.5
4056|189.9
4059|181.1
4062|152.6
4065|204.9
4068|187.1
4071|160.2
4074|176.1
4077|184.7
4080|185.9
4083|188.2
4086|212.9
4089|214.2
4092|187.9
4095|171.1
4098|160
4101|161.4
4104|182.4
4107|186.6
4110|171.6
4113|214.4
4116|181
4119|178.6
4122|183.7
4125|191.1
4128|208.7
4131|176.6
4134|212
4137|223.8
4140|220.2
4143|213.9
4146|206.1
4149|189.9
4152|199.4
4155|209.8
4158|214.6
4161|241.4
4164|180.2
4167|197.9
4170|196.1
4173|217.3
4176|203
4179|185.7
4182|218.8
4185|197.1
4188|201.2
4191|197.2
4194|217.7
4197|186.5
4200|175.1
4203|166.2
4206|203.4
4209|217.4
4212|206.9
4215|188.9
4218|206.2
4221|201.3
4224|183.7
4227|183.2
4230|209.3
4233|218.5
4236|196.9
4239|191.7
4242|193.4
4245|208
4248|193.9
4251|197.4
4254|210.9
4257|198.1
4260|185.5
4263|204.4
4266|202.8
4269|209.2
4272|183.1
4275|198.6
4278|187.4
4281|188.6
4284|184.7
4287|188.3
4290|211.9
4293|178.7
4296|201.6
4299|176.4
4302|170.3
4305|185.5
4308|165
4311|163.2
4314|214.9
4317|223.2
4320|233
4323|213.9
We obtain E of -983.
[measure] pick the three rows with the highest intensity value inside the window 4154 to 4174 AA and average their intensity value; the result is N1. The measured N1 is 224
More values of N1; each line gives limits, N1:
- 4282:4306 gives 201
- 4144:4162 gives 222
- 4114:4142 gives 219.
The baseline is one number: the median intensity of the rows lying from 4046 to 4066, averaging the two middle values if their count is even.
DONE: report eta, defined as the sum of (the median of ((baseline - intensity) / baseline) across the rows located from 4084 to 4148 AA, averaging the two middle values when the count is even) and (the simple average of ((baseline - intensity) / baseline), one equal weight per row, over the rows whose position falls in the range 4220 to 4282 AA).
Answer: 0.009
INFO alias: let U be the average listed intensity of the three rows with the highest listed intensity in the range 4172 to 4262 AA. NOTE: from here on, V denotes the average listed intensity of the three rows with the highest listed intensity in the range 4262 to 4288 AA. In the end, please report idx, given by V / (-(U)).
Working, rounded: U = 218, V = 205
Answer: -0.94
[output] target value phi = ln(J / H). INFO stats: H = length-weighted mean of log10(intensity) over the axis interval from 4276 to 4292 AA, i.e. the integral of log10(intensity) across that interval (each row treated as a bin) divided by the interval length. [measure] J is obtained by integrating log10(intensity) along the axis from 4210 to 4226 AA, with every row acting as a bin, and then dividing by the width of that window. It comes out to 0.01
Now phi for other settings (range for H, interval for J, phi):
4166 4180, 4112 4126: -0.01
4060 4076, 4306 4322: 0.02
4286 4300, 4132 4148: 0.02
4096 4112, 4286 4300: 0.02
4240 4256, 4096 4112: -0.03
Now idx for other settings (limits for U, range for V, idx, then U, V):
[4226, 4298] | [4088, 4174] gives -1.07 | 214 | 228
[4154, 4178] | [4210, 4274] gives -0.95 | 224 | 213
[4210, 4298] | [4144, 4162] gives -1.04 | 214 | 222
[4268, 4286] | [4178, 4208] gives -1.07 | 199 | 213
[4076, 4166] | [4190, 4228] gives -0.94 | 228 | 214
